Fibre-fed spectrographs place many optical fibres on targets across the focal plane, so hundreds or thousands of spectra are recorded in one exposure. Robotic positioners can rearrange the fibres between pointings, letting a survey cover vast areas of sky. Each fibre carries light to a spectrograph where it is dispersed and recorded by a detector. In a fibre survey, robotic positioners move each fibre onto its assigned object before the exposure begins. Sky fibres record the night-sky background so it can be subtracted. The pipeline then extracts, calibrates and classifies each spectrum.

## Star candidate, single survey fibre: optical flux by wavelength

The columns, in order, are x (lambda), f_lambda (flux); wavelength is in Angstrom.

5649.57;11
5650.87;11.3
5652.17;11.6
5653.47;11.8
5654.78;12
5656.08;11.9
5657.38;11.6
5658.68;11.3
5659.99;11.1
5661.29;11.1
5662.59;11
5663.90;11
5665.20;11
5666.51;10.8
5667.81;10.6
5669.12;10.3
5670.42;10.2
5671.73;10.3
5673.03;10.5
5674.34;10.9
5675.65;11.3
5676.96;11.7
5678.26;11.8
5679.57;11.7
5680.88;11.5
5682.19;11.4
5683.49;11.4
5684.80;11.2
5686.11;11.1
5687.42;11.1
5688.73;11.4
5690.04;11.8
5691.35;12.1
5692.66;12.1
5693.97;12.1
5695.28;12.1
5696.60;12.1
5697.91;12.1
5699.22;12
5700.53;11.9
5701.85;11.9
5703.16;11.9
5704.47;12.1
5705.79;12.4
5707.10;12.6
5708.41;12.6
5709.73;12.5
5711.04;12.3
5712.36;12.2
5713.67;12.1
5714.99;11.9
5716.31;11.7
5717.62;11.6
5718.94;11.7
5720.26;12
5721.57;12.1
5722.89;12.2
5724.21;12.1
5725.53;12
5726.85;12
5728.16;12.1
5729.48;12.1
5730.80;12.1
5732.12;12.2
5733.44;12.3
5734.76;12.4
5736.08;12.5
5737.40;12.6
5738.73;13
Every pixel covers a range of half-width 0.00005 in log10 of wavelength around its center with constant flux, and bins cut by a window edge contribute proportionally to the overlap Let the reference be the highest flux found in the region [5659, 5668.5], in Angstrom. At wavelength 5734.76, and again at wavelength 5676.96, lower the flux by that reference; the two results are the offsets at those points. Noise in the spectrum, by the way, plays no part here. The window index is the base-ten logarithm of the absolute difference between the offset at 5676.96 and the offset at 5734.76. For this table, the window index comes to -0.15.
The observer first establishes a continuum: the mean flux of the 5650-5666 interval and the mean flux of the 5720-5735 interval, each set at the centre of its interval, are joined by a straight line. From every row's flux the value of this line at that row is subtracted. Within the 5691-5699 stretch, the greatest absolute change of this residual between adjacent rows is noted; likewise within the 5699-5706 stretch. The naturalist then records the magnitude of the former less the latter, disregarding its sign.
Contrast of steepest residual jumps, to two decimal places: 0.27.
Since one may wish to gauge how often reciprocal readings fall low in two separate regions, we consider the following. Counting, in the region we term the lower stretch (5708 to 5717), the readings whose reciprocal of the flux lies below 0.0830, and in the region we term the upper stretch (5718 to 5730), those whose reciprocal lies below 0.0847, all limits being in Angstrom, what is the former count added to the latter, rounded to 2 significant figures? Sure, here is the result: 13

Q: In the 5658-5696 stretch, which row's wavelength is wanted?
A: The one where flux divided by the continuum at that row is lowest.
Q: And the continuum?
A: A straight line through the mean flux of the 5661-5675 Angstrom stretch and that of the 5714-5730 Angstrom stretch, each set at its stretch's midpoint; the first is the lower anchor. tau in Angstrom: 5670.42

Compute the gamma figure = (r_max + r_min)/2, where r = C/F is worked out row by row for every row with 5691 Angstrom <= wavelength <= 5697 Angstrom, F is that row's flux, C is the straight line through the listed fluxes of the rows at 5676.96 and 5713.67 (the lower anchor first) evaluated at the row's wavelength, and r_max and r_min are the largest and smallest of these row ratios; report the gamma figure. 0.98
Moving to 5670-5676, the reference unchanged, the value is 1.09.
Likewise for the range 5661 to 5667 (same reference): 1.06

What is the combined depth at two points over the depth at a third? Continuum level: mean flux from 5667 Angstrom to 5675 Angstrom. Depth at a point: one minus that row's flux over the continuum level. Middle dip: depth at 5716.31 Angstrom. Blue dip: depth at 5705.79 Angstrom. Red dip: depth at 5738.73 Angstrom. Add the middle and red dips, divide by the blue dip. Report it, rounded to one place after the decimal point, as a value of 1.9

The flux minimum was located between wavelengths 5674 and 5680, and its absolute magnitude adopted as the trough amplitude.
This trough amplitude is 10.9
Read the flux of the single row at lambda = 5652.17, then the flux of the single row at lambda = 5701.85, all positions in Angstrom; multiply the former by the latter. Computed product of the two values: 138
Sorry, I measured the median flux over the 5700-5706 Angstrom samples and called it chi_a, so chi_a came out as 11.9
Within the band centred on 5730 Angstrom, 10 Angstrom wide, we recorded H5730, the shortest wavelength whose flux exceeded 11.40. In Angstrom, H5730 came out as 5725.53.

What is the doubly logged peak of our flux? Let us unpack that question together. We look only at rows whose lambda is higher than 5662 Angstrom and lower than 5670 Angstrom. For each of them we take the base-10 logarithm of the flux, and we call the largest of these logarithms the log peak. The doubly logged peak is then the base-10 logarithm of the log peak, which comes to 0.0176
